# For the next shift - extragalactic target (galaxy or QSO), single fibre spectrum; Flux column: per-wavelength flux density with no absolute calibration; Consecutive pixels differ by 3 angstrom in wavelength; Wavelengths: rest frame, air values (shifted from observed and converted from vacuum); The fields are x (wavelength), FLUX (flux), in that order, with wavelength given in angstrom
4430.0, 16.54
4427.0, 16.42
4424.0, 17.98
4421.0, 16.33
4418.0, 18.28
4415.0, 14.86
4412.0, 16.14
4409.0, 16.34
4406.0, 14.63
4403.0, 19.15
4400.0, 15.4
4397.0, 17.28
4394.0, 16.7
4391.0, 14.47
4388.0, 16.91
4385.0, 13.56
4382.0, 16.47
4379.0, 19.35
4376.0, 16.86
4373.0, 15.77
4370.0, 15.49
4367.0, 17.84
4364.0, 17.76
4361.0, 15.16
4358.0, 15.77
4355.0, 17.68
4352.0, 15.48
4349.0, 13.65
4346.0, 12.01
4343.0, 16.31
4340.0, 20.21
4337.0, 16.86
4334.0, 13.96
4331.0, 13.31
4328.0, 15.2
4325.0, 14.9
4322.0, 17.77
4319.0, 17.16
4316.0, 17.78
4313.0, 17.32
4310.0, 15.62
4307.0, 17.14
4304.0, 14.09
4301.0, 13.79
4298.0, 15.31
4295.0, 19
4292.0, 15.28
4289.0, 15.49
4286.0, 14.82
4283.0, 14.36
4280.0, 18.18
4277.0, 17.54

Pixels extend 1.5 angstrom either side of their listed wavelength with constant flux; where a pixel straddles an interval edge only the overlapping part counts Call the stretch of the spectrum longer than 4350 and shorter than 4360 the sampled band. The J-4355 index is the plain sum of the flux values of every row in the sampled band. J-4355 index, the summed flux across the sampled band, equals 48.9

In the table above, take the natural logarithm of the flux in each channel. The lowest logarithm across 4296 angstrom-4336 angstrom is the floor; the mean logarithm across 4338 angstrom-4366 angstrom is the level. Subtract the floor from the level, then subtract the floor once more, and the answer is -2.41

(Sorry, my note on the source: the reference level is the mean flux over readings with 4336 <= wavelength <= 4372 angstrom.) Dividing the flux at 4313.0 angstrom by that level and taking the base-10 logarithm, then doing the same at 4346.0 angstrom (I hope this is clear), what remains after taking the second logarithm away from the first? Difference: 0.16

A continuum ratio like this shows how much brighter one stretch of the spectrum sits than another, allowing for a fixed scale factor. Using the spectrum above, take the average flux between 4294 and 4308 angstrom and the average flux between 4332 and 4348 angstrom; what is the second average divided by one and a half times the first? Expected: 0.667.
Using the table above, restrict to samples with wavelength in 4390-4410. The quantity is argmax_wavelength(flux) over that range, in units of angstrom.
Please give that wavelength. 4403.0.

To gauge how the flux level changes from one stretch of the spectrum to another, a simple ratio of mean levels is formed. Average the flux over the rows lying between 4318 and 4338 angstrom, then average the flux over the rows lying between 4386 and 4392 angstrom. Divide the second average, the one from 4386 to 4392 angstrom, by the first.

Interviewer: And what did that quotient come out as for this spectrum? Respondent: 1.006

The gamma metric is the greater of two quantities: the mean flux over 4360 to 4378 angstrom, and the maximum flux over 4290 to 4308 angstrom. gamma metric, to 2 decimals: 19.00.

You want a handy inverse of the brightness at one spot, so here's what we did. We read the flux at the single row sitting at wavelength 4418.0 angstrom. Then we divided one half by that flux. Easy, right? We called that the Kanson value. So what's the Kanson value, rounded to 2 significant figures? 0.027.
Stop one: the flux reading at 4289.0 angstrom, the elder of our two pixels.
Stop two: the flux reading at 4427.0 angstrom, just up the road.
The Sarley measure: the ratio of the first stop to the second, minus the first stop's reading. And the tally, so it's -15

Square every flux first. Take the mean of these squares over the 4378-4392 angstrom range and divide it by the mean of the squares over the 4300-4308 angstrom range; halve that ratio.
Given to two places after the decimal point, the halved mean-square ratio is 0.58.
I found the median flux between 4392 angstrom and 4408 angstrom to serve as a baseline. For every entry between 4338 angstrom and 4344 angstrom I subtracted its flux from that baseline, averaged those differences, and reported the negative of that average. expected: 1.6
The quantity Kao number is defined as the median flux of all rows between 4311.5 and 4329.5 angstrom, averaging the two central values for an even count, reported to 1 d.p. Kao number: 17.2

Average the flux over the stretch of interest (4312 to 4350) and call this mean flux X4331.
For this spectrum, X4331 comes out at 15.9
